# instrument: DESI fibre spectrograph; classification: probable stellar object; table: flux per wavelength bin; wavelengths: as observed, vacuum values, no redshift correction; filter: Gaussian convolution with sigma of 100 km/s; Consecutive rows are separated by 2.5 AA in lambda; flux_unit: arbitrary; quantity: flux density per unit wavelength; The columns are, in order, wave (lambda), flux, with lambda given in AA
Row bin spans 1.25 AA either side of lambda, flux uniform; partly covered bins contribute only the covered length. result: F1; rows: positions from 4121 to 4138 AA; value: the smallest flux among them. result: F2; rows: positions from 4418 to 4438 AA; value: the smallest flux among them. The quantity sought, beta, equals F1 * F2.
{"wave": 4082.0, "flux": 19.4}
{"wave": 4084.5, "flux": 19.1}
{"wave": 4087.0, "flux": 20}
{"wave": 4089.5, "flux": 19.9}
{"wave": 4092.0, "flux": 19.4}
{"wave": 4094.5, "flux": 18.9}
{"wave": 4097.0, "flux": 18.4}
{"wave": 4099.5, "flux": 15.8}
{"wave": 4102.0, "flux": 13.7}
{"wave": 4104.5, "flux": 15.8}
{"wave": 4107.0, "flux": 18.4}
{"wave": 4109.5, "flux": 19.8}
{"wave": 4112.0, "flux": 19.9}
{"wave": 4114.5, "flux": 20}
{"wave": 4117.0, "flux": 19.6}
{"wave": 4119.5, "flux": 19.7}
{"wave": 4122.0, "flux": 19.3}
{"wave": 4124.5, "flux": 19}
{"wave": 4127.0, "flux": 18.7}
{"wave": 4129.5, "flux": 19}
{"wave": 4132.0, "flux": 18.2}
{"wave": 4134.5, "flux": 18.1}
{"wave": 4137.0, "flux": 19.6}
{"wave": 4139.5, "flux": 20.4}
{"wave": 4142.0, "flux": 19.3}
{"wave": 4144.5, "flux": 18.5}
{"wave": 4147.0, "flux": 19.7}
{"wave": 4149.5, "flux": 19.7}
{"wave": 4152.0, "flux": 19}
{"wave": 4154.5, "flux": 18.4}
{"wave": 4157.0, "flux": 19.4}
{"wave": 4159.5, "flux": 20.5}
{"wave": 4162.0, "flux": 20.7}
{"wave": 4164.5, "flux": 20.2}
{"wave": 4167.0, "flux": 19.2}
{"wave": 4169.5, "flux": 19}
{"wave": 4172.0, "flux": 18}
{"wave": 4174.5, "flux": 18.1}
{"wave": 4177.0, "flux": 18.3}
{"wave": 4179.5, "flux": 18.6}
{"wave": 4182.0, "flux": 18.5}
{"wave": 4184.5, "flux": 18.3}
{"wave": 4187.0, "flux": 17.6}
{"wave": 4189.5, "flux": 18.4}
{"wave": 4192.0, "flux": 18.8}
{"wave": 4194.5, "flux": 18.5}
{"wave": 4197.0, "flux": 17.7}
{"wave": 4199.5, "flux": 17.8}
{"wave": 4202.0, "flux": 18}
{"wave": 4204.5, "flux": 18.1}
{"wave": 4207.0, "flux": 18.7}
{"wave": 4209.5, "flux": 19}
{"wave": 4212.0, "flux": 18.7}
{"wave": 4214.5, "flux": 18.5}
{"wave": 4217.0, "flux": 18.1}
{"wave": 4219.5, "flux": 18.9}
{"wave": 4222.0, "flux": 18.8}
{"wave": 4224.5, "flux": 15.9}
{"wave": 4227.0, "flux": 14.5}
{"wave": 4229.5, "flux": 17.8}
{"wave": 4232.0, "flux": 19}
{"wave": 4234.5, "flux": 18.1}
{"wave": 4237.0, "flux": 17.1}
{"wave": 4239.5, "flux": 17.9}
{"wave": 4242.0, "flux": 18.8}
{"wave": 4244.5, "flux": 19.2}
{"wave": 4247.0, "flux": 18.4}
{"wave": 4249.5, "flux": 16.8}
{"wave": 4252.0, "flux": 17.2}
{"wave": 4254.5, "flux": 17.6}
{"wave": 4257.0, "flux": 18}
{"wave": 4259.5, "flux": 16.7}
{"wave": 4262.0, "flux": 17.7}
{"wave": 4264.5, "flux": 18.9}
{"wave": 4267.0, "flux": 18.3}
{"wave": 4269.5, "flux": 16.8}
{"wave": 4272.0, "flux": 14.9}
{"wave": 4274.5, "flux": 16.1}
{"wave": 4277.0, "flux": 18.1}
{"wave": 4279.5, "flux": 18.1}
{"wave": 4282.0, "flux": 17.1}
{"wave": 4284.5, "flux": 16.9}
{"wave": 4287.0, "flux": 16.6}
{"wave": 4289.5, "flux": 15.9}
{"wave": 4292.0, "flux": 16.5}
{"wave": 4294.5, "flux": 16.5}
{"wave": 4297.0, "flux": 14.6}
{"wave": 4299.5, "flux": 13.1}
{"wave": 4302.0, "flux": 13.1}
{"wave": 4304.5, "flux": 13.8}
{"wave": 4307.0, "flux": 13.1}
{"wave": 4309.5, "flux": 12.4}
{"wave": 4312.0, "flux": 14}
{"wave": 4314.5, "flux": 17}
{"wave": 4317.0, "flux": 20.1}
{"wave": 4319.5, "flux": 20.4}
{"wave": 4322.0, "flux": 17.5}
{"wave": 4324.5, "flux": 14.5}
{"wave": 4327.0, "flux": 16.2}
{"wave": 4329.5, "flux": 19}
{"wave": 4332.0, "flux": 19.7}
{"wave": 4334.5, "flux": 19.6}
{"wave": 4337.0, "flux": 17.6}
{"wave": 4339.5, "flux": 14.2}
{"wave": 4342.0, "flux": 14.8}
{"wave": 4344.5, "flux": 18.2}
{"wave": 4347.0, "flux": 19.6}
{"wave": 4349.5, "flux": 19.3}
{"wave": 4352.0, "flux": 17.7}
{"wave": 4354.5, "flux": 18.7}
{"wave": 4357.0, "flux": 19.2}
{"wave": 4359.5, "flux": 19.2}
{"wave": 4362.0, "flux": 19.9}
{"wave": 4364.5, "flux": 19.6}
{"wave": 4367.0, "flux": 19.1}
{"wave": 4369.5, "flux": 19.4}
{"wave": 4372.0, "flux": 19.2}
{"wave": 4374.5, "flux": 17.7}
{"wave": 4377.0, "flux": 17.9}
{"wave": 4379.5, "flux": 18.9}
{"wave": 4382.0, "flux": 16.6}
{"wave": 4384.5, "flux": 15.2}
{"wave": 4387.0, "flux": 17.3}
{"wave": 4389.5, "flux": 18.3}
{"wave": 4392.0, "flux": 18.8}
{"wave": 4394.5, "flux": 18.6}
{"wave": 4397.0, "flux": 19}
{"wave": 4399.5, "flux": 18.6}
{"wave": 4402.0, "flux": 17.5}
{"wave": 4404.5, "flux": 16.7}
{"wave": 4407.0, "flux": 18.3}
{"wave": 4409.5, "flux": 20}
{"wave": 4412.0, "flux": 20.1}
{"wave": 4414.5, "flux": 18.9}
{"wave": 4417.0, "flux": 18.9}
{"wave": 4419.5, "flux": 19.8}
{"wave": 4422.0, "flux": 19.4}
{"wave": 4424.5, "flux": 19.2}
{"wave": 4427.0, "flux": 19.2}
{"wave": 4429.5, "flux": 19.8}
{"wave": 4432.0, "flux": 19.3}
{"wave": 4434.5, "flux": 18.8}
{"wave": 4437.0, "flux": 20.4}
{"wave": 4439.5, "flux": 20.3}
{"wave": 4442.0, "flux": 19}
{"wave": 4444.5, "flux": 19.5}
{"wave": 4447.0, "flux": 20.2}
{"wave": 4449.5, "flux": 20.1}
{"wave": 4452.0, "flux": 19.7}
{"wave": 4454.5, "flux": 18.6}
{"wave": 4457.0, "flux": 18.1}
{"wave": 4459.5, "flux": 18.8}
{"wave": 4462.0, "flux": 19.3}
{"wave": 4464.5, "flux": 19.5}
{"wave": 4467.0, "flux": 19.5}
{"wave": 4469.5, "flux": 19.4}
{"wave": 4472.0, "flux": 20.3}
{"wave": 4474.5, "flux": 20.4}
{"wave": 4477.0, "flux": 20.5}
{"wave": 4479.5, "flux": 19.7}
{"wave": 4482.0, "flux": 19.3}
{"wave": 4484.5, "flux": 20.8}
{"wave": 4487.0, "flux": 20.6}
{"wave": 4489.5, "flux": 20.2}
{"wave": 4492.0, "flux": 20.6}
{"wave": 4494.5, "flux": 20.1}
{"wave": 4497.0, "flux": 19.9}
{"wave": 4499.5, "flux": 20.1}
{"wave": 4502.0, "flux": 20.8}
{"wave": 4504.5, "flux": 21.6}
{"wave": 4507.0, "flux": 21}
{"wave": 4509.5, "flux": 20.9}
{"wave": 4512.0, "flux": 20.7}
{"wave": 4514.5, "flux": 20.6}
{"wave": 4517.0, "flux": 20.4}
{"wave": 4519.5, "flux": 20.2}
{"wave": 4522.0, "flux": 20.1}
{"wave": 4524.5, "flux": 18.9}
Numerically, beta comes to 340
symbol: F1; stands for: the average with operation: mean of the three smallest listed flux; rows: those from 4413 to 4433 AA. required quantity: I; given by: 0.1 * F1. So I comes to 1.90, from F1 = 19.0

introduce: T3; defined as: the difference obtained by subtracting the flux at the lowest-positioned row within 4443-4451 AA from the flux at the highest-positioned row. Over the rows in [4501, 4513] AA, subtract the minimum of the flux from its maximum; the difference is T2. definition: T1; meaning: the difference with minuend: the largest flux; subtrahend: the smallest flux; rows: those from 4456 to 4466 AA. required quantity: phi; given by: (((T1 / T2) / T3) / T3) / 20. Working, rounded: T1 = 1.4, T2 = 0.9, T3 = 0.6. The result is 0.22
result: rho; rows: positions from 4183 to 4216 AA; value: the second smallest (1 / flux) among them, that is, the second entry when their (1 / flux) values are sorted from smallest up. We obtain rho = 0.0532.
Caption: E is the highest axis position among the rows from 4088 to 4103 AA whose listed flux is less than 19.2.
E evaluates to 4102.0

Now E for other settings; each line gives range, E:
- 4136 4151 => 4144.5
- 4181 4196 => 4194.5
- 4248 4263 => 4262.0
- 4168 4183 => 4182.0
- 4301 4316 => 4314.5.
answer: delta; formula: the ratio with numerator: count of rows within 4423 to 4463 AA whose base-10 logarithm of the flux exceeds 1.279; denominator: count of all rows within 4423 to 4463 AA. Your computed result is 0.7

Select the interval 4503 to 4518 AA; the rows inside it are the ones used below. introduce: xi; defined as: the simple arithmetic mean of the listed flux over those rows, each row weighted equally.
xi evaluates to 20.9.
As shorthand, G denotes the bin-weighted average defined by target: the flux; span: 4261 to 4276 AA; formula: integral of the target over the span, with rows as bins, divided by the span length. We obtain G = 17.1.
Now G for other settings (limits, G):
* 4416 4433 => 19.4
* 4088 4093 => 19.7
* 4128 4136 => 18.5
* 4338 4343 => 14.6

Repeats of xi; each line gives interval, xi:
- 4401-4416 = 18.6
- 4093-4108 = 16.8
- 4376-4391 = 17.4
